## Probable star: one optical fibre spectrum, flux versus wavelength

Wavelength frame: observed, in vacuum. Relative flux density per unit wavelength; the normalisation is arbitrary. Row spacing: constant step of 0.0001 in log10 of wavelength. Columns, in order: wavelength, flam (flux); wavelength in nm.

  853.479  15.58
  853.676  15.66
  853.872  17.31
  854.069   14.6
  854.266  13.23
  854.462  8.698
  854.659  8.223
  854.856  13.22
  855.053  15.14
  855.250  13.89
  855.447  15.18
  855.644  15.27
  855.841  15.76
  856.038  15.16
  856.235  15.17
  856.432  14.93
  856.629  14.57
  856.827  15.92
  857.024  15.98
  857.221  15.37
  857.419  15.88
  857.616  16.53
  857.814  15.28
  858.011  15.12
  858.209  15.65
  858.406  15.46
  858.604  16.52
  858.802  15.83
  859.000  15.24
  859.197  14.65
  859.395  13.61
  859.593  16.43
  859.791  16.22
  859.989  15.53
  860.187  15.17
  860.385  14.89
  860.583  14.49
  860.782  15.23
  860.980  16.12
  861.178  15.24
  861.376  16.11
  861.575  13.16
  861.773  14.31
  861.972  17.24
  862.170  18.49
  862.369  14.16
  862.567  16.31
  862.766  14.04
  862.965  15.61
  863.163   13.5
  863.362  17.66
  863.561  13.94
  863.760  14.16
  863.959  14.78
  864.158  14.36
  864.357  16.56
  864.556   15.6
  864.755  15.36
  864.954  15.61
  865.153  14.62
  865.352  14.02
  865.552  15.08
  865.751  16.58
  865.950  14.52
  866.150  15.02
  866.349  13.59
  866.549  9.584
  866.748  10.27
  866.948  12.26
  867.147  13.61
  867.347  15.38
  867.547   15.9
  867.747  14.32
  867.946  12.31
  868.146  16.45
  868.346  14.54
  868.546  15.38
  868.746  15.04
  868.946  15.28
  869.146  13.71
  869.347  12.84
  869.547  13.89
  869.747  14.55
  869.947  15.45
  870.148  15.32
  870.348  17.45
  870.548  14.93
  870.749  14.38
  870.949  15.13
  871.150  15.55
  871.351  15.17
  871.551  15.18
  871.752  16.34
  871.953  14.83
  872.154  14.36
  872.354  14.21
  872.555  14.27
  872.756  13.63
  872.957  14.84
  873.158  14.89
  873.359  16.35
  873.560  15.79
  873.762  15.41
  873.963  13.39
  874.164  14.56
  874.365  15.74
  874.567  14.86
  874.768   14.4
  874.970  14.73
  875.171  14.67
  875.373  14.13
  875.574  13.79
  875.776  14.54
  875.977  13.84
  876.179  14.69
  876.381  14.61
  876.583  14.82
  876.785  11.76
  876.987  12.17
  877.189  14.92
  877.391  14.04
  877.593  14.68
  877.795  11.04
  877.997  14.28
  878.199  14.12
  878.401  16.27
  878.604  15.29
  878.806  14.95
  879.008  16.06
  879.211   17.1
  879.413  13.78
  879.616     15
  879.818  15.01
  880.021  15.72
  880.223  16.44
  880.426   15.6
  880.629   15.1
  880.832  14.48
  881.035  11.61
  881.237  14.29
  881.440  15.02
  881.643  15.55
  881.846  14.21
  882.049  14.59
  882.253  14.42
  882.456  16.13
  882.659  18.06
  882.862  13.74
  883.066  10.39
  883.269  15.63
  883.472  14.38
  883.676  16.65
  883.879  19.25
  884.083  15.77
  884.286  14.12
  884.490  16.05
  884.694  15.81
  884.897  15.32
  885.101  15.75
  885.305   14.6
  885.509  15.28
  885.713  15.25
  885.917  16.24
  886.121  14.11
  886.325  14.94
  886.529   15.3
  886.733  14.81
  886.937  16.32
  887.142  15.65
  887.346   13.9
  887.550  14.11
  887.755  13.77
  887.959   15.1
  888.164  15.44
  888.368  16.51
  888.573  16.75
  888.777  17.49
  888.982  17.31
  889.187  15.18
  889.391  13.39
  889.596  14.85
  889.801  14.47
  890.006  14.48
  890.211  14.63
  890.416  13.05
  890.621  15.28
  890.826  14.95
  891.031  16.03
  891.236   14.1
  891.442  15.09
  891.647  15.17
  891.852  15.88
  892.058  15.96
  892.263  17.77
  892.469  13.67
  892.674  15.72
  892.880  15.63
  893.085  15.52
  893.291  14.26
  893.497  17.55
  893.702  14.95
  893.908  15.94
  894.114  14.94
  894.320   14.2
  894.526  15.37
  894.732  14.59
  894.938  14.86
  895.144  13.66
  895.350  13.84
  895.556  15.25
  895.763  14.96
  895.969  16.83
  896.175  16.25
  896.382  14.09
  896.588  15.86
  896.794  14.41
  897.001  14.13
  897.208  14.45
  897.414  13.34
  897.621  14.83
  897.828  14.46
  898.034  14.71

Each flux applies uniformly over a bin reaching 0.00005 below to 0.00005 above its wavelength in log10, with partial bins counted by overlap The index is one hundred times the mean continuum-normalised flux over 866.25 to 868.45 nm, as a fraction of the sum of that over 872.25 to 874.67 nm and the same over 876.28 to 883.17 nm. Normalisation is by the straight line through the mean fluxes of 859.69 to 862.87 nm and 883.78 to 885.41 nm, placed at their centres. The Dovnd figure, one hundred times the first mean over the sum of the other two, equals 46.3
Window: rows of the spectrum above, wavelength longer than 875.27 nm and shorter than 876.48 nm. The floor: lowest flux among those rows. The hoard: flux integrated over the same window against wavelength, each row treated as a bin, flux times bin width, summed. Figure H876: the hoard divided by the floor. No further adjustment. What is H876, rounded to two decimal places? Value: 1.25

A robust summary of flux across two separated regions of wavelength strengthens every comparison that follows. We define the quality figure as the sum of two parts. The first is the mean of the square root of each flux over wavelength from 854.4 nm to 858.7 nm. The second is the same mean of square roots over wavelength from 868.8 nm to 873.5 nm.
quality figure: 7.68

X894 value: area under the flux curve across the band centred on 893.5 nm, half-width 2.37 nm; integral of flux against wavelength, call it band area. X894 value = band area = 72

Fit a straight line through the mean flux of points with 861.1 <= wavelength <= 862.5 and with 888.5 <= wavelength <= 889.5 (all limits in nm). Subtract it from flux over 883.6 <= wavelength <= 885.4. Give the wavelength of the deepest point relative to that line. 884.286 nm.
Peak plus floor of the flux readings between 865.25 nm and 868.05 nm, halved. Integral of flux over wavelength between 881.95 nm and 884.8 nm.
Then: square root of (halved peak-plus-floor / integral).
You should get 0.547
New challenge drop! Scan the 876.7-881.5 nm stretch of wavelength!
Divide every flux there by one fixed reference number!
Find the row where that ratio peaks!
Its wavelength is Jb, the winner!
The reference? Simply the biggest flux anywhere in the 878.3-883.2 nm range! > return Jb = 879.211 nm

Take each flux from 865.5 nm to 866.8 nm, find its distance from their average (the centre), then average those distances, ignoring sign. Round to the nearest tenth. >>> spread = 2.1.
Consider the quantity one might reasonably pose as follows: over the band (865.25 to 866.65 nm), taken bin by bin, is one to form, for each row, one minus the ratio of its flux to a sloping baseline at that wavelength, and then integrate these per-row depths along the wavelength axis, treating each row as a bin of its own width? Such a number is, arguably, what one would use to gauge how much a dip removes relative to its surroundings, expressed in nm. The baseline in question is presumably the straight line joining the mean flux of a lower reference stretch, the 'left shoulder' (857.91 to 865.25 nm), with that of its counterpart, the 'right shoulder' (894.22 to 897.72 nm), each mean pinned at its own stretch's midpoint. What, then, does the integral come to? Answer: 0.11 nm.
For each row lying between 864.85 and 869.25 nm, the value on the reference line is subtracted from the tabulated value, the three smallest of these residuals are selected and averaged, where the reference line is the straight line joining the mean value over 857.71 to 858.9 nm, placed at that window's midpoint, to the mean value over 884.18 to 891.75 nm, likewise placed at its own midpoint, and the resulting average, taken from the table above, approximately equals -4.8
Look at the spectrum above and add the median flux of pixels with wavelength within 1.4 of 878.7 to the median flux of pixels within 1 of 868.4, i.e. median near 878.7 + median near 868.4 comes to 29.8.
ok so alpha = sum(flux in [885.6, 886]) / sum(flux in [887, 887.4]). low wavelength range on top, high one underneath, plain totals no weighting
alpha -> 1.1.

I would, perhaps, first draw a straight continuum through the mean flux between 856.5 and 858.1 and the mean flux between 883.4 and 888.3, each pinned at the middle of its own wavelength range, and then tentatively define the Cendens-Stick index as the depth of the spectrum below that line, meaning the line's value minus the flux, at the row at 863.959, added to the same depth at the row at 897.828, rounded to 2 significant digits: 1.5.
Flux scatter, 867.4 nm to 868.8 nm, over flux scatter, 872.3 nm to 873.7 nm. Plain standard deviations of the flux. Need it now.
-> 1.4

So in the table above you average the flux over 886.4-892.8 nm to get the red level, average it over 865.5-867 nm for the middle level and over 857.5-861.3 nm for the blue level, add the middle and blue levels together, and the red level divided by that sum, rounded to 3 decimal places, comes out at 0.529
